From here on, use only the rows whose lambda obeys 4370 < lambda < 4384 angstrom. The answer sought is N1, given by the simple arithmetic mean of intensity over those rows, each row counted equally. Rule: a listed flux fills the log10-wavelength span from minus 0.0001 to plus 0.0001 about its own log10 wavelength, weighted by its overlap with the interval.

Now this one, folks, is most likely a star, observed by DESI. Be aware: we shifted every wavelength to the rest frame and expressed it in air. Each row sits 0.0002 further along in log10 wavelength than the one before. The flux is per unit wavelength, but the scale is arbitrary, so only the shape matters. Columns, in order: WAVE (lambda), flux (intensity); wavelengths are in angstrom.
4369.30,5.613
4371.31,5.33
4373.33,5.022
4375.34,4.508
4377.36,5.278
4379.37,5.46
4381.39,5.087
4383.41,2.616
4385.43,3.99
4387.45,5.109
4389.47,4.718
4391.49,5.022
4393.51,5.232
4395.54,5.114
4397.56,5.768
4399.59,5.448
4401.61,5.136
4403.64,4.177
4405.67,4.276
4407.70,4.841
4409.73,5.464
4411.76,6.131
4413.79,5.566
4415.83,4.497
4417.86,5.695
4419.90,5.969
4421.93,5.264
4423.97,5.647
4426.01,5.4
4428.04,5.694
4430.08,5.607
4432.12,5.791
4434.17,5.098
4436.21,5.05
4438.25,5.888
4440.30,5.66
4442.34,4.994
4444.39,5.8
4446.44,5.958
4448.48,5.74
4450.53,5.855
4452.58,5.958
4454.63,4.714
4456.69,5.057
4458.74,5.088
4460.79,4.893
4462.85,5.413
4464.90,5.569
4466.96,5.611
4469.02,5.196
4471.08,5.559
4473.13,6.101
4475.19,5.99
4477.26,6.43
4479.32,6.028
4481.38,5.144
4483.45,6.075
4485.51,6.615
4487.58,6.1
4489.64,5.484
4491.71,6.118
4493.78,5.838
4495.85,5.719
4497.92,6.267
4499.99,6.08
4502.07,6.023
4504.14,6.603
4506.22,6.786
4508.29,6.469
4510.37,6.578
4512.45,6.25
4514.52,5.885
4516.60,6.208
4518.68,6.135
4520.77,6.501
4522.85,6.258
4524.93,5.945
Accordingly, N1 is 4.8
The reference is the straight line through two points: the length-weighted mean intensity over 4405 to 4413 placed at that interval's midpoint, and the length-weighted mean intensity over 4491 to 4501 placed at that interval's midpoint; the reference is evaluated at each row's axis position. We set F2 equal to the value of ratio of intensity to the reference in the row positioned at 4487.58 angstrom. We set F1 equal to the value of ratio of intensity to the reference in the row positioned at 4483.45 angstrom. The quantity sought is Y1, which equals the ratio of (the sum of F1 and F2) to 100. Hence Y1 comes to 0.0206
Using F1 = 1.03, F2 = 1.03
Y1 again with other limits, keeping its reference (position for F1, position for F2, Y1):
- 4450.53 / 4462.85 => 0.0199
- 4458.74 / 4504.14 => 0.0198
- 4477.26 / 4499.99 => 0.0211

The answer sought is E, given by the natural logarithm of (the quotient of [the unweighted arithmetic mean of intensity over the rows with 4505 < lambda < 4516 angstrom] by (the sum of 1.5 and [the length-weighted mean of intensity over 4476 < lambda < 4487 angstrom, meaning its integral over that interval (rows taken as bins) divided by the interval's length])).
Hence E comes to -0.17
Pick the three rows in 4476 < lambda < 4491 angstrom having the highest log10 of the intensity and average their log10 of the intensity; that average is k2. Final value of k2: 0.805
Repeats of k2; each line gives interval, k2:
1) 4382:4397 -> 0.712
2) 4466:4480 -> 0.791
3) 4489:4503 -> 0.789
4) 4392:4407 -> 0.739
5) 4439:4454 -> 0.773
